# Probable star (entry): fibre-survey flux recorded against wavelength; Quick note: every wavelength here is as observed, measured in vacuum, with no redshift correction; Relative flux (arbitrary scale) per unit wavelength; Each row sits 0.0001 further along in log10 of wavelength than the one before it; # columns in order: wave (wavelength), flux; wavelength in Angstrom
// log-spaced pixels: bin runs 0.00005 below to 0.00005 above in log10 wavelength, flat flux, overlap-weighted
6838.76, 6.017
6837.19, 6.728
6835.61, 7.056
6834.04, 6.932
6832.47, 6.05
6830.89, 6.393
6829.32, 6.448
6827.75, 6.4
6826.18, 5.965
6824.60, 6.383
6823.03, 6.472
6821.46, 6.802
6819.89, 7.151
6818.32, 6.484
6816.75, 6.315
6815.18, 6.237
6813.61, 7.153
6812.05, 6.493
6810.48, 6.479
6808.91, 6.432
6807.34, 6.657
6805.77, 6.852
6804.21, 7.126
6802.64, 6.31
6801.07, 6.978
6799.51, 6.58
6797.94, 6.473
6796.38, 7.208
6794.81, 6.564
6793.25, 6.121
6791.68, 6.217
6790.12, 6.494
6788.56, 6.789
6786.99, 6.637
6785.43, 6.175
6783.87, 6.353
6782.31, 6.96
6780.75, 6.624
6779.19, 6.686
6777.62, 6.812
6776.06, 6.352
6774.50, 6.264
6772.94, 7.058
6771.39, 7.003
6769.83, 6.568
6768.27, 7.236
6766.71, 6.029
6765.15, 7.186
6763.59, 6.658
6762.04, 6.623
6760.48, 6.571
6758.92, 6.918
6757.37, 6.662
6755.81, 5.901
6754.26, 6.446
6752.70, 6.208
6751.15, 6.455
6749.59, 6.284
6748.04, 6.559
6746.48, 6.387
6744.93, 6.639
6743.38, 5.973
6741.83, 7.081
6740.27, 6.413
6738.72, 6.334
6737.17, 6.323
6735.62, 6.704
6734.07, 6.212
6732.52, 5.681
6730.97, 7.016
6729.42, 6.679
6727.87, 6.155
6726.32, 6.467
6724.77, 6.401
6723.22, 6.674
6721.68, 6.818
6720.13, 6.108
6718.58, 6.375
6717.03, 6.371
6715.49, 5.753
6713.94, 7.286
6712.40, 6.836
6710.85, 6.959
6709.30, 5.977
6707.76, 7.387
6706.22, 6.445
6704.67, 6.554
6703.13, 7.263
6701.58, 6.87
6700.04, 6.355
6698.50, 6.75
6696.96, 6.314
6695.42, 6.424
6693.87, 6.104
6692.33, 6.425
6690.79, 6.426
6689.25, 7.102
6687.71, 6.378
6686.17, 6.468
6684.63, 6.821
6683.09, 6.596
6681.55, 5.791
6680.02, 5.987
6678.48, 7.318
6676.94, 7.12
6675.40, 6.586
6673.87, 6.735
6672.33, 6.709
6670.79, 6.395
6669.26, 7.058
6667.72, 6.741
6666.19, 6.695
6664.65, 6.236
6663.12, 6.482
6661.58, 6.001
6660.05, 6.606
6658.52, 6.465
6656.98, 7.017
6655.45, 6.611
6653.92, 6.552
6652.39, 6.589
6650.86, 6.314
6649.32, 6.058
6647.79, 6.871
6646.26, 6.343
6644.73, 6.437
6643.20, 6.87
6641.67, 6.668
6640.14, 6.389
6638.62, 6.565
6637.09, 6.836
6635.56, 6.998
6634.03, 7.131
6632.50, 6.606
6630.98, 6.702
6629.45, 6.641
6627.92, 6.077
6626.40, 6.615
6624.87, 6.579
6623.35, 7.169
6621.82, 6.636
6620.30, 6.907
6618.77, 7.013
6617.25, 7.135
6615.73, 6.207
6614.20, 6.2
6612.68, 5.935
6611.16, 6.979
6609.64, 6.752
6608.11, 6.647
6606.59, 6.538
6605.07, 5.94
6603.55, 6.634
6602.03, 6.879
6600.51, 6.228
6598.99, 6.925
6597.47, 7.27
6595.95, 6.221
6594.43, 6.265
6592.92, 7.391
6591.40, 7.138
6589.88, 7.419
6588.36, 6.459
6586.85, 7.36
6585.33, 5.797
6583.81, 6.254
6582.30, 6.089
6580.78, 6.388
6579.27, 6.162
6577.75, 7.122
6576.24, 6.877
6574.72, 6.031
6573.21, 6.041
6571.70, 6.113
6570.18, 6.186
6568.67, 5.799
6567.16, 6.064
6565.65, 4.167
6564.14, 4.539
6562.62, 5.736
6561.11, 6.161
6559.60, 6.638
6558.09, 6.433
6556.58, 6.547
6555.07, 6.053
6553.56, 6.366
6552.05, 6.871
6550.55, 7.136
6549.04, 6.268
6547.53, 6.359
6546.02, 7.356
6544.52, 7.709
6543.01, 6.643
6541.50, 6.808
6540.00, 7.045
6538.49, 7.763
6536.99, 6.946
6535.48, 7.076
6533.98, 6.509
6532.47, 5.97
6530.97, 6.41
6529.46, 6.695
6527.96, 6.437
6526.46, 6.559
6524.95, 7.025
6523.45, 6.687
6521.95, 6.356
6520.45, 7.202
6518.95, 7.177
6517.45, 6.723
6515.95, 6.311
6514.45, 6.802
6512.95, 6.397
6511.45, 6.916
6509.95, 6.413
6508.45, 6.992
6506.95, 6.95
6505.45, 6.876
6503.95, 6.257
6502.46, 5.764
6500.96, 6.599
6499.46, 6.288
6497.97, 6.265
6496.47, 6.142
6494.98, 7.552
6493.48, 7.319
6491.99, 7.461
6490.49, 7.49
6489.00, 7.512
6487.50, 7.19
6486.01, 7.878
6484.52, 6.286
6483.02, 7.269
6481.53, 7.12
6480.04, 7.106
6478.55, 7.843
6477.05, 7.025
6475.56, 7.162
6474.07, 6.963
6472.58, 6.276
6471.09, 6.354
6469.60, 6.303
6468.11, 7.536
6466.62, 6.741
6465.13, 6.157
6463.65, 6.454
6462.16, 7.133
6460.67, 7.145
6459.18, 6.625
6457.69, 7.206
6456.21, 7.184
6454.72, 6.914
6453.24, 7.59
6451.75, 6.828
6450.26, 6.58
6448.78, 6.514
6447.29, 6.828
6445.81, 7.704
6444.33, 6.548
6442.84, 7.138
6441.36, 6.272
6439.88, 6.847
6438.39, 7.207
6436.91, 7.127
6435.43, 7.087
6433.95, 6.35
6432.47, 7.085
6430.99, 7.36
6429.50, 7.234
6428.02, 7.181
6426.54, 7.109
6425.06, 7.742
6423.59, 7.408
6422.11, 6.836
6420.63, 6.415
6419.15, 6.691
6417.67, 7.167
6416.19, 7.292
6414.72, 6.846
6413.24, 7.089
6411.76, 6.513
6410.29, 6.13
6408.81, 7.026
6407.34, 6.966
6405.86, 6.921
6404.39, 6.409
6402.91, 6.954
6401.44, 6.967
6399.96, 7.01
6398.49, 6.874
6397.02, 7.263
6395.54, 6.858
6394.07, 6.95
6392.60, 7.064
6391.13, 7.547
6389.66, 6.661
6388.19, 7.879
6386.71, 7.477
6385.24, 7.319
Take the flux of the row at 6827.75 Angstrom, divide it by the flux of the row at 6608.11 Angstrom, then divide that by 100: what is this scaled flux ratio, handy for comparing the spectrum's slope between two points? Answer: 0.0096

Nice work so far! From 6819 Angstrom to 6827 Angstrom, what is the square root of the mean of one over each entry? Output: 0.391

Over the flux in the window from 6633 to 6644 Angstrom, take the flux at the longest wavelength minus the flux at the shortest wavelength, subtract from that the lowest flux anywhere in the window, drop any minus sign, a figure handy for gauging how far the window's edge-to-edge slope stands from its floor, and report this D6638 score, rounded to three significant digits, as 6.65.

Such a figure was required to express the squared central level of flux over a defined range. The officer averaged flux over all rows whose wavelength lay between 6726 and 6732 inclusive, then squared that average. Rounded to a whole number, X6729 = 43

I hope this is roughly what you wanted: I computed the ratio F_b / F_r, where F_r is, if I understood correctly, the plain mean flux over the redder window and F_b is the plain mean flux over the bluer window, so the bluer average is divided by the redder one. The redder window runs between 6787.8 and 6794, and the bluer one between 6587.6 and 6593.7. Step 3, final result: 1.11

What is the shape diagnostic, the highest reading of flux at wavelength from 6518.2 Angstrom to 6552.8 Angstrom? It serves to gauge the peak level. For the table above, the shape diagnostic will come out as 7.763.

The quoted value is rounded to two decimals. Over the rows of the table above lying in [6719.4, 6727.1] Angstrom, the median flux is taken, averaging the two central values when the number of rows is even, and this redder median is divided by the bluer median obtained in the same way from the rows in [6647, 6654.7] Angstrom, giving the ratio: 0.99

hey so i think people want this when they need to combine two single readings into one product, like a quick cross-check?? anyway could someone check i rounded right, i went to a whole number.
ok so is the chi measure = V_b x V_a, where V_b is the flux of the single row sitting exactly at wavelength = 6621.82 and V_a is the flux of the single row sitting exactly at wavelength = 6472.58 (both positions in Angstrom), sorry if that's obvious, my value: 42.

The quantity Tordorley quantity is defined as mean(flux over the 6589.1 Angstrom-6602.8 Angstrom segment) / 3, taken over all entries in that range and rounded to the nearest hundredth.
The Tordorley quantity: 2.29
